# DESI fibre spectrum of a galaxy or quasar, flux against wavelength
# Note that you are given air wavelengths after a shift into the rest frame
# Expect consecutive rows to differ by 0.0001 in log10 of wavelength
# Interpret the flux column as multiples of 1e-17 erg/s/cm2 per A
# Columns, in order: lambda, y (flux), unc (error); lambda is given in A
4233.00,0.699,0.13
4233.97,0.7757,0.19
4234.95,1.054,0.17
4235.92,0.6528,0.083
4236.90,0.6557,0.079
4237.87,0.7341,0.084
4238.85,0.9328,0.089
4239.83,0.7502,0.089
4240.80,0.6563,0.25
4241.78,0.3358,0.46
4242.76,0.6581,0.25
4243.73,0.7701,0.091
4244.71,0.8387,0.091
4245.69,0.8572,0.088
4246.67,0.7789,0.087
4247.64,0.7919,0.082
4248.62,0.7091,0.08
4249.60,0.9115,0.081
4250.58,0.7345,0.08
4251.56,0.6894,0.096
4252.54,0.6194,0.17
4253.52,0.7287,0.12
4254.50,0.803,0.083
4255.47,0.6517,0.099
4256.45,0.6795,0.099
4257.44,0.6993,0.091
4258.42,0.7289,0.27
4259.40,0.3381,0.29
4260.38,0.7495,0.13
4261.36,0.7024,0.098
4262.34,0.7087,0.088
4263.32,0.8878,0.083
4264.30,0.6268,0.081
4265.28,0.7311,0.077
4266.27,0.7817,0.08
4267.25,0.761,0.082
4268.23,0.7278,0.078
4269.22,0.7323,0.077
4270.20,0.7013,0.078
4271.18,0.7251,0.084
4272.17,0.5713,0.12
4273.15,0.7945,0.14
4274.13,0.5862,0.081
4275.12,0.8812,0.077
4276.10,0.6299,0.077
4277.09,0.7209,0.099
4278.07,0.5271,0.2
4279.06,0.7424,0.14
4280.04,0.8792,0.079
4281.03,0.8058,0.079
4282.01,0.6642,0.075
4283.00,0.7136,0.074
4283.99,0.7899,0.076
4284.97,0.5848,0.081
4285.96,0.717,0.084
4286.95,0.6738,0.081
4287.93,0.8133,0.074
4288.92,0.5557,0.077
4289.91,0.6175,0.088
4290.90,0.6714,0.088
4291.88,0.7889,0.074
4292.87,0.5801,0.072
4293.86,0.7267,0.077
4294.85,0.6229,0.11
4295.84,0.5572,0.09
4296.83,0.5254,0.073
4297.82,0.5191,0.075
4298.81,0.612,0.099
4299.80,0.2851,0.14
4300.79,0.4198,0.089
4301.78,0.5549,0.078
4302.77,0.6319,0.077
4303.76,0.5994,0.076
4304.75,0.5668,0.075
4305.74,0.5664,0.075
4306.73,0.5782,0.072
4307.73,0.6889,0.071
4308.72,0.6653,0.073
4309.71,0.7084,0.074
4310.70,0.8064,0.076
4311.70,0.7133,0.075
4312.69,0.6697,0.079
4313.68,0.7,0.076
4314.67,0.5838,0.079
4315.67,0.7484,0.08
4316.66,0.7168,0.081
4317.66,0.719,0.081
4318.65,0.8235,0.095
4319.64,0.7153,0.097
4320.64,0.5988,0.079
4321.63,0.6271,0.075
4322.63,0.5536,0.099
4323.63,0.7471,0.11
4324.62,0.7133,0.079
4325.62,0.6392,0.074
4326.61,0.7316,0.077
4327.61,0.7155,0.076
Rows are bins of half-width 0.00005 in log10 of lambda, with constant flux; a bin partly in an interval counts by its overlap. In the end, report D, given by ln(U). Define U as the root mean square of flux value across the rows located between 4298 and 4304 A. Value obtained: -0.63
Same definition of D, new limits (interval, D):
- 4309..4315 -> -0.36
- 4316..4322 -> -0.35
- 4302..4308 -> -0.50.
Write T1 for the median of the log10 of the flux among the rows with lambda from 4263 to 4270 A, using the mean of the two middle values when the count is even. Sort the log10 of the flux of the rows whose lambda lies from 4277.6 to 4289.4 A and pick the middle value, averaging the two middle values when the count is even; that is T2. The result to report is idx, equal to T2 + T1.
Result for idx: -0.28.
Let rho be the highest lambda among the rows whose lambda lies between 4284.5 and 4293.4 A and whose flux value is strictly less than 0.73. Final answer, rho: 4292.87 A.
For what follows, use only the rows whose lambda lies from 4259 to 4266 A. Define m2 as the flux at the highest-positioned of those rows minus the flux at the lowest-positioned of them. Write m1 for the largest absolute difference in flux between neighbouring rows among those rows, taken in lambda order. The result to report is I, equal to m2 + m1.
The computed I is 0.80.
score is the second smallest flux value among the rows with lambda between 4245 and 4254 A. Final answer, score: 0.6894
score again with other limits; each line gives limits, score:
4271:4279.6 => 0.5713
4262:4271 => 0.7013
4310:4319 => 0.6697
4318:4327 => 0.5988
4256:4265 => 0.6268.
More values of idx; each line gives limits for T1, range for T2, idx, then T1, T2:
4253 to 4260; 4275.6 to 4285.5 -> -0.30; -0.155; -0.144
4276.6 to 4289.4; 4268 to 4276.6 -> -0.28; -0.144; -0.140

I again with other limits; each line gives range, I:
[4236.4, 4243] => 0.32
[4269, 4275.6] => 0.44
